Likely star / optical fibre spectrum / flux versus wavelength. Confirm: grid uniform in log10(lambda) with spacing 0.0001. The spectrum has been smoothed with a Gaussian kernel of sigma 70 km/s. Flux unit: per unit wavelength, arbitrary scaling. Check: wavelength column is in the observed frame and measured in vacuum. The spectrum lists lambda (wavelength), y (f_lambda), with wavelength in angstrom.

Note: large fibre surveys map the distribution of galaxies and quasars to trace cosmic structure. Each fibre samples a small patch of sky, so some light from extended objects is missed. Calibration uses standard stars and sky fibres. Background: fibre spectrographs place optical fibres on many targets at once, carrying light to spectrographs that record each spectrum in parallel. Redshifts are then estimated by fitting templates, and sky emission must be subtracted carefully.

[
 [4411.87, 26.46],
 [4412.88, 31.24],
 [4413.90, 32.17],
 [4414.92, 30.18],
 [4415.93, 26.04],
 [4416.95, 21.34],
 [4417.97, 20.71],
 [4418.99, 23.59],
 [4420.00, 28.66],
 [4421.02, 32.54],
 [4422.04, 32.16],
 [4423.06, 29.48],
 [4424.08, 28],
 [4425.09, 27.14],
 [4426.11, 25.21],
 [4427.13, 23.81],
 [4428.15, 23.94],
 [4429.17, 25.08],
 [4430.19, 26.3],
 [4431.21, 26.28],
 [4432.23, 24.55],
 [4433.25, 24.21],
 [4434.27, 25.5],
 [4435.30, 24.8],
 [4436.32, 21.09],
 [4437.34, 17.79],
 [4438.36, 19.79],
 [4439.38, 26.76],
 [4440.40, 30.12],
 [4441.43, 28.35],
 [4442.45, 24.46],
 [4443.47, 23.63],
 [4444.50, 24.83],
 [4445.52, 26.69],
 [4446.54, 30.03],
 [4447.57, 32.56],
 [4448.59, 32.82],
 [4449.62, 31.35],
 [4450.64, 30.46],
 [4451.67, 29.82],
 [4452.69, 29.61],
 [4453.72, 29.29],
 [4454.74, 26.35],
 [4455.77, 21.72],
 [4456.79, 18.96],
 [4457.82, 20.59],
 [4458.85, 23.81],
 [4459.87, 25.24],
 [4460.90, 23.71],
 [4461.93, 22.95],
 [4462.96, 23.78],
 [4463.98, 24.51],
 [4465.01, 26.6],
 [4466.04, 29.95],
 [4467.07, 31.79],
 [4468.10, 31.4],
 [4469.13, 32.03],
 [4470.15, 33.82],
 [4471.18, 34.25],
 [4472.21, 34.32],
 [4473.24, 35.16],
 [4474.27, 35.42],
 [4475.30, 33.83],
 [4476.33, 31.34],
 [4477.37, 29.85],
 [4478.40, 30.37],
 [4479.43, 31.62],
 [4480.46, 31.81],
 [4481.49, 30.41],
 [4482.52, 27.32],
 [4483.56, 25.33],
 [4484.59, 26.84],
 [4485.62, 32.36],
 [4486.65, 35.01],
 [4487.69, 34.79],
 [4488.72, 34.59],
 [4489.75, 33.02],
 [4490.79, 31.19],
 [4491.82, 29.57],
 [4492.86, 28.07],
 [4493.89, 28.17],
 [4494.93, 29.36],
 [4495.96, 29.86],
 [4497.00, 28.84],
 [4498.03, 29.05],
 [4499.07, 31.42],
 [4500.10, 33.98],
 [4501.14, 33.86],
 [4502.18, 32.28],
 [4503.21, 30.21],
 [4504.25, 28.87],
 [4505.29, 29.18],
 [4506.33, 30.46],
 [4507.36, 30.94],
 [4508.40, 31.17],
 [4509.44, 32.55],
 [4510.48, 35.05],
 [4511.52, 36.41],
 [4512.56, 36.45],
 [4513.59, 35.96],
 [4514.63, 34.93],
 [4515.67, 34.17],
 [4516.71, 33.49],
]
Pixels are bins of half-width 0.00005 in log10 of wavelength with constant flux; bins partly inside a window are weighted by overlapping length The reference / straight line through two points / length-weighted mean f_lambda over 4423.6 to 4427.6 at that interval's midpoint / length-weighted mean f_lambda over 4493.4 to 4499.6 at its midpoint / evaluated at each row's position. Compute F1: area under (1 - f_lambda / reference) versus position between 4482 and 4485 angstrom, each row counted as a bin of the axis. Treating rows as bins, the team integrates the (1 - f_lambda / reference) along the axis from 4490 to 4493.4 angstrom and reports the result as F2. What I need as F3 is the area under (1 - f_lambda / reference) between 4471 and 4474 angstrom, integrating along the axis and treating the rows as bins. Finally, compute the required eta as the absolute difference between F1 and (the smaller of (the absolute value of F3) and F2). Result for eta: 0.32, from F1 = 0.25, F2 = -0.07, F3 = -0.7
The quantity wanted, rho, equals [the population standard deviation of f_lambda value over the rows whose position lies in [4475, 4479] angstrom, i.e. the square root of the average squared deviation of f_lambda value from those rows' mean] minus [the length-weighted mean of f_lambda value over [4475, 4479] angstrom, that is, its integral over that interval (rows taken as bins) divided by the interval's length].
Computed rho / -30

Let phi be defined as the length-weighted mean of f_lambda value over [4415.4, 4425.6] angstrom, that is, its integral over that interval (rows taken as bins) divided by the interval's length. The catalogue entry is 27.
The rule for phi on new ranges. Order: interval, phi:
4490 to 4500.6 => 30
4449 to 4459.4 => 26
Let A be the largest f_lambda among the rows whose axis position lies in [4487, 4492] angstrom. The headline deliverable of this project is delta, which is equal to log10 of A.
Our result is 1.54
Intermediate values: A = 34.79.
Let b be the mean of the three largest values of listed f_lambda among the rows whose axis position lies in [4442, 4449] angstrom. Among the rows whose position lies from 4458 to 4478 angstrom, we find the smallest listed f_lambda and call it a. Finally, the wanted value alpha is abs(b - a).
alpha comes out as 9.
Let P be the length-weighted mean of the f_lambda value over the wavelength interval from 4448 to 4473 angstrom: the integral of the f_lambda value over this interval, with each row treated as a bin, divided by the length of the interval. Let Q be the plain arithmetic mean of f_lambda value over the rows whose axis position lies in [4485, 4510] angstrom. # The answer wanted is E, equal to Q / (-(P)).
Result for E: -1.1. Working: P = 28.0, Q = 31.2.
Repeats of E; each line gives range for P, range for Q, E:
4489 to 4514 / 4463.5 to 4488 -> -1.0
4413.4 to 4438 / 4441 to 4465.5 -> -1.0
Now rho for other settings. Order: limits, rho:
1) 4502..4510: -29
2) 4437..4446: -21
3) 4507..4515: -32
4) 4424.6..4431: -24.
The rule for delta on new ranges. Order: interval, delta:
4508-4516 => 1.56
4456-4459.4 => 1.38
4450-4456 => 1.48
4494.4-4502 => 1.53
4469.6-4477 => 1.55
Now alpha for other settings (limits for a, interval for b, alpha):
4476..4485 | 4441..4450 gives 7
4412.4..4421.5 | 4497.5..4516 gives 16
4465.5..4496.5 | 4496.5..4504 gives 8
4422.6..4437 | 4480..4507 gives 14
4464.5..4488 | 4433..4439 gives 0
